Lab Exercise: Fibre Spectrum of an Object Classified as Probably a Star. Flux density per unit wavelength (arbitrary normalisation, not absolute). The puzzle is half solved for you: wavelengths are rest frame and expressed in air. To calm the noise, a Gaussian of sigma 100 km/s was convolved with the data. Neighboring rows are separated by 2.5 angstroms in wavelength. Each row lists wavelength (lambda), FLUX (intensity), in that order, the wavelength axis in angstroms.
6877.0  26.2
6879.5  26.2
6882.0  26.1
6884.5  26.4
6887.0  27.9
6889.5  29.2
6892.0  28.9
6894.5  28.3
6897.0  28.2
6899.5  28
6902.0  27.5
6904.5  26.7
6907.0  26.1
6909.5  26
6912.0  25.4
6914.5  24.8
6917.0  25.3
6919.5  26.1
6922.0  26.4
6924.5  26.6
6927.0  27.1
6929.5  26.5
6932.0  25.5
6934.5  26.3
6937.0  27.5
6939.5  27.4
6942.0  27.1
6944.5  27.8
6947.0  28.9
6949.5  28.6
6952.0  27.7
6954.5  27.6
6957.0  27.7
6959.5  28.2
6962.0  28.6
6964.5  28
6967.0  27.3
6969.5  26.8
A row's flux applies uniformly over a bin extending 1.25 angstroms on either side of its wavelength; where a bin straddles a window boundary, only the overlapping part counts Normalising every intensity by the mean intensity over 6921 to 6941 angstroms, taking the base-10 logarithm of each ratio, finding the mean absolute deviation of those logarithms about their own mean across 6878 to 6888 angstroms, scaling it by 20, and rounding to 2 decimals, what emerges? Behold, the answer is 0.20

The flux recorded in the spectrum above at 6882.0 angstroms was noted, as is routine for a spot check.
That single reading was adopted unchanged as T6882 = 26.1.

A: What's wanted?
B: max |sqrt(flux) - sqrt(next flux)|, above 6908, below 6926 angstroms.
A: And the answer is 0.079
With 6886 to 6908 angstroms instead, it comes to 0.122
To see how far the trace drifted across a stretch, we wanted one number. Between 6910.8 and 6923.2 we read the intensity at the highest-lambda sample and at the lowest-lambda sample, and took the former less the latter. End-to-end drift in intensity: 1.0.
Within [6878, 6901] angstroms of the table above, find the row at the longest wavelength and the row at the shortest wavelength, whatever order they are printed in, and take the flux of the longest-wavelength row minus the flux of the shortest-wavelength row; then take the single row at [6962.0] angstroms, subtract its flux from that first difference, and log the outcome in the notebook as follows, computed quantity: -26.8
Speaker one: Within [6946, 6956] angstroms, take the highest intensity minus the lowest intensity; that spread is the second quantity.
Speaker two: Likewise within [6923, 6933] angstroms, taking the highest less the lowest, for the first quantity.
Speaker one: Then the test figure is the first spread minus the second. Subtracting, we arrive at 0.30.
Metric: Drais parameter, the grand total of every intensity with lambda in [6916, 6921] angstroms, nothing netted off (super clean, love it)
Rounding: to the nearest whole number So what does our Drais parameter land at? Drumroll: 51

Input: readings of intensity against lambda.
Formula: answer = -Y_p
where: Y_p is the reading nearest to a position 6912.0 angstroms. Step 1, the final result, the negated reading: -25.4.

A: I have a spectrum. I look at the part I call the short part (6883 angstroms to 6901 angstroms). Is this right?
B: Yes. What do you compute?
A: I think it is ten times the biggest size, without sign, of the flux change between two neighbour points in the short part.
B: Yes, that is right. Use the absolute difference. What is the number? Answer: 15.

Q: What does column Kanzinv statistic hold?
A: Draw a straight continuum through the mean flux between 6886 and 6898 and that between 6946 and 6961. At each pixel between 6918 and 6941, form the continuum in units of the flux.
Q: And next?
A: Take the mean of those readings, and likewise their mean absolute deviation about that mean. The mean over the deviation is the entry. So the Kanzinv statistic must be 53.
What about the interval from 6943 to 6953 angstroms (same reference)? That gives 57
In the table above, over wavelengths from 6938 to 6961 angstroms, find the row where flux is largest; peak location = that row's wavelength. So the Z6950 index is 6947.0 angstroms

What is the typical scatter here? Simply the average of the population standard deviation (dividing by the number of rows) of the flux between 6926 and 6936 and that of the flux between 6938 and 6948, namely 0.63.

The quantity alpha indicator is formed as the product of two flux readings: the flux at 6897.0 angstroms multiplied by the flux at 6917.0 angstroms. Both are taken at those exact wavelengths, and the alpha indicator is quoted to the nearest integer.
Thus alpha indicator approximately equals 713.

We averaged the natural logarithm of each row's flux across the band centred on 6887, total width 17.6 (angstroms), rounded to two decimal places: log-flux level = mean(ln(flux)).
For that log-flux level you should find 3.32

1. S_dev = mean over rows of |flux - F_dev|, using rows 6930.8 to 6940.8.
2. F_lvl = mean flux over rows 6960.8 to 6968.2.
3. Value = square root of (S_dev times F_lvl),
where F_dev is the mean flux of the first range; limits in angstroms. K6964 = 4.66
